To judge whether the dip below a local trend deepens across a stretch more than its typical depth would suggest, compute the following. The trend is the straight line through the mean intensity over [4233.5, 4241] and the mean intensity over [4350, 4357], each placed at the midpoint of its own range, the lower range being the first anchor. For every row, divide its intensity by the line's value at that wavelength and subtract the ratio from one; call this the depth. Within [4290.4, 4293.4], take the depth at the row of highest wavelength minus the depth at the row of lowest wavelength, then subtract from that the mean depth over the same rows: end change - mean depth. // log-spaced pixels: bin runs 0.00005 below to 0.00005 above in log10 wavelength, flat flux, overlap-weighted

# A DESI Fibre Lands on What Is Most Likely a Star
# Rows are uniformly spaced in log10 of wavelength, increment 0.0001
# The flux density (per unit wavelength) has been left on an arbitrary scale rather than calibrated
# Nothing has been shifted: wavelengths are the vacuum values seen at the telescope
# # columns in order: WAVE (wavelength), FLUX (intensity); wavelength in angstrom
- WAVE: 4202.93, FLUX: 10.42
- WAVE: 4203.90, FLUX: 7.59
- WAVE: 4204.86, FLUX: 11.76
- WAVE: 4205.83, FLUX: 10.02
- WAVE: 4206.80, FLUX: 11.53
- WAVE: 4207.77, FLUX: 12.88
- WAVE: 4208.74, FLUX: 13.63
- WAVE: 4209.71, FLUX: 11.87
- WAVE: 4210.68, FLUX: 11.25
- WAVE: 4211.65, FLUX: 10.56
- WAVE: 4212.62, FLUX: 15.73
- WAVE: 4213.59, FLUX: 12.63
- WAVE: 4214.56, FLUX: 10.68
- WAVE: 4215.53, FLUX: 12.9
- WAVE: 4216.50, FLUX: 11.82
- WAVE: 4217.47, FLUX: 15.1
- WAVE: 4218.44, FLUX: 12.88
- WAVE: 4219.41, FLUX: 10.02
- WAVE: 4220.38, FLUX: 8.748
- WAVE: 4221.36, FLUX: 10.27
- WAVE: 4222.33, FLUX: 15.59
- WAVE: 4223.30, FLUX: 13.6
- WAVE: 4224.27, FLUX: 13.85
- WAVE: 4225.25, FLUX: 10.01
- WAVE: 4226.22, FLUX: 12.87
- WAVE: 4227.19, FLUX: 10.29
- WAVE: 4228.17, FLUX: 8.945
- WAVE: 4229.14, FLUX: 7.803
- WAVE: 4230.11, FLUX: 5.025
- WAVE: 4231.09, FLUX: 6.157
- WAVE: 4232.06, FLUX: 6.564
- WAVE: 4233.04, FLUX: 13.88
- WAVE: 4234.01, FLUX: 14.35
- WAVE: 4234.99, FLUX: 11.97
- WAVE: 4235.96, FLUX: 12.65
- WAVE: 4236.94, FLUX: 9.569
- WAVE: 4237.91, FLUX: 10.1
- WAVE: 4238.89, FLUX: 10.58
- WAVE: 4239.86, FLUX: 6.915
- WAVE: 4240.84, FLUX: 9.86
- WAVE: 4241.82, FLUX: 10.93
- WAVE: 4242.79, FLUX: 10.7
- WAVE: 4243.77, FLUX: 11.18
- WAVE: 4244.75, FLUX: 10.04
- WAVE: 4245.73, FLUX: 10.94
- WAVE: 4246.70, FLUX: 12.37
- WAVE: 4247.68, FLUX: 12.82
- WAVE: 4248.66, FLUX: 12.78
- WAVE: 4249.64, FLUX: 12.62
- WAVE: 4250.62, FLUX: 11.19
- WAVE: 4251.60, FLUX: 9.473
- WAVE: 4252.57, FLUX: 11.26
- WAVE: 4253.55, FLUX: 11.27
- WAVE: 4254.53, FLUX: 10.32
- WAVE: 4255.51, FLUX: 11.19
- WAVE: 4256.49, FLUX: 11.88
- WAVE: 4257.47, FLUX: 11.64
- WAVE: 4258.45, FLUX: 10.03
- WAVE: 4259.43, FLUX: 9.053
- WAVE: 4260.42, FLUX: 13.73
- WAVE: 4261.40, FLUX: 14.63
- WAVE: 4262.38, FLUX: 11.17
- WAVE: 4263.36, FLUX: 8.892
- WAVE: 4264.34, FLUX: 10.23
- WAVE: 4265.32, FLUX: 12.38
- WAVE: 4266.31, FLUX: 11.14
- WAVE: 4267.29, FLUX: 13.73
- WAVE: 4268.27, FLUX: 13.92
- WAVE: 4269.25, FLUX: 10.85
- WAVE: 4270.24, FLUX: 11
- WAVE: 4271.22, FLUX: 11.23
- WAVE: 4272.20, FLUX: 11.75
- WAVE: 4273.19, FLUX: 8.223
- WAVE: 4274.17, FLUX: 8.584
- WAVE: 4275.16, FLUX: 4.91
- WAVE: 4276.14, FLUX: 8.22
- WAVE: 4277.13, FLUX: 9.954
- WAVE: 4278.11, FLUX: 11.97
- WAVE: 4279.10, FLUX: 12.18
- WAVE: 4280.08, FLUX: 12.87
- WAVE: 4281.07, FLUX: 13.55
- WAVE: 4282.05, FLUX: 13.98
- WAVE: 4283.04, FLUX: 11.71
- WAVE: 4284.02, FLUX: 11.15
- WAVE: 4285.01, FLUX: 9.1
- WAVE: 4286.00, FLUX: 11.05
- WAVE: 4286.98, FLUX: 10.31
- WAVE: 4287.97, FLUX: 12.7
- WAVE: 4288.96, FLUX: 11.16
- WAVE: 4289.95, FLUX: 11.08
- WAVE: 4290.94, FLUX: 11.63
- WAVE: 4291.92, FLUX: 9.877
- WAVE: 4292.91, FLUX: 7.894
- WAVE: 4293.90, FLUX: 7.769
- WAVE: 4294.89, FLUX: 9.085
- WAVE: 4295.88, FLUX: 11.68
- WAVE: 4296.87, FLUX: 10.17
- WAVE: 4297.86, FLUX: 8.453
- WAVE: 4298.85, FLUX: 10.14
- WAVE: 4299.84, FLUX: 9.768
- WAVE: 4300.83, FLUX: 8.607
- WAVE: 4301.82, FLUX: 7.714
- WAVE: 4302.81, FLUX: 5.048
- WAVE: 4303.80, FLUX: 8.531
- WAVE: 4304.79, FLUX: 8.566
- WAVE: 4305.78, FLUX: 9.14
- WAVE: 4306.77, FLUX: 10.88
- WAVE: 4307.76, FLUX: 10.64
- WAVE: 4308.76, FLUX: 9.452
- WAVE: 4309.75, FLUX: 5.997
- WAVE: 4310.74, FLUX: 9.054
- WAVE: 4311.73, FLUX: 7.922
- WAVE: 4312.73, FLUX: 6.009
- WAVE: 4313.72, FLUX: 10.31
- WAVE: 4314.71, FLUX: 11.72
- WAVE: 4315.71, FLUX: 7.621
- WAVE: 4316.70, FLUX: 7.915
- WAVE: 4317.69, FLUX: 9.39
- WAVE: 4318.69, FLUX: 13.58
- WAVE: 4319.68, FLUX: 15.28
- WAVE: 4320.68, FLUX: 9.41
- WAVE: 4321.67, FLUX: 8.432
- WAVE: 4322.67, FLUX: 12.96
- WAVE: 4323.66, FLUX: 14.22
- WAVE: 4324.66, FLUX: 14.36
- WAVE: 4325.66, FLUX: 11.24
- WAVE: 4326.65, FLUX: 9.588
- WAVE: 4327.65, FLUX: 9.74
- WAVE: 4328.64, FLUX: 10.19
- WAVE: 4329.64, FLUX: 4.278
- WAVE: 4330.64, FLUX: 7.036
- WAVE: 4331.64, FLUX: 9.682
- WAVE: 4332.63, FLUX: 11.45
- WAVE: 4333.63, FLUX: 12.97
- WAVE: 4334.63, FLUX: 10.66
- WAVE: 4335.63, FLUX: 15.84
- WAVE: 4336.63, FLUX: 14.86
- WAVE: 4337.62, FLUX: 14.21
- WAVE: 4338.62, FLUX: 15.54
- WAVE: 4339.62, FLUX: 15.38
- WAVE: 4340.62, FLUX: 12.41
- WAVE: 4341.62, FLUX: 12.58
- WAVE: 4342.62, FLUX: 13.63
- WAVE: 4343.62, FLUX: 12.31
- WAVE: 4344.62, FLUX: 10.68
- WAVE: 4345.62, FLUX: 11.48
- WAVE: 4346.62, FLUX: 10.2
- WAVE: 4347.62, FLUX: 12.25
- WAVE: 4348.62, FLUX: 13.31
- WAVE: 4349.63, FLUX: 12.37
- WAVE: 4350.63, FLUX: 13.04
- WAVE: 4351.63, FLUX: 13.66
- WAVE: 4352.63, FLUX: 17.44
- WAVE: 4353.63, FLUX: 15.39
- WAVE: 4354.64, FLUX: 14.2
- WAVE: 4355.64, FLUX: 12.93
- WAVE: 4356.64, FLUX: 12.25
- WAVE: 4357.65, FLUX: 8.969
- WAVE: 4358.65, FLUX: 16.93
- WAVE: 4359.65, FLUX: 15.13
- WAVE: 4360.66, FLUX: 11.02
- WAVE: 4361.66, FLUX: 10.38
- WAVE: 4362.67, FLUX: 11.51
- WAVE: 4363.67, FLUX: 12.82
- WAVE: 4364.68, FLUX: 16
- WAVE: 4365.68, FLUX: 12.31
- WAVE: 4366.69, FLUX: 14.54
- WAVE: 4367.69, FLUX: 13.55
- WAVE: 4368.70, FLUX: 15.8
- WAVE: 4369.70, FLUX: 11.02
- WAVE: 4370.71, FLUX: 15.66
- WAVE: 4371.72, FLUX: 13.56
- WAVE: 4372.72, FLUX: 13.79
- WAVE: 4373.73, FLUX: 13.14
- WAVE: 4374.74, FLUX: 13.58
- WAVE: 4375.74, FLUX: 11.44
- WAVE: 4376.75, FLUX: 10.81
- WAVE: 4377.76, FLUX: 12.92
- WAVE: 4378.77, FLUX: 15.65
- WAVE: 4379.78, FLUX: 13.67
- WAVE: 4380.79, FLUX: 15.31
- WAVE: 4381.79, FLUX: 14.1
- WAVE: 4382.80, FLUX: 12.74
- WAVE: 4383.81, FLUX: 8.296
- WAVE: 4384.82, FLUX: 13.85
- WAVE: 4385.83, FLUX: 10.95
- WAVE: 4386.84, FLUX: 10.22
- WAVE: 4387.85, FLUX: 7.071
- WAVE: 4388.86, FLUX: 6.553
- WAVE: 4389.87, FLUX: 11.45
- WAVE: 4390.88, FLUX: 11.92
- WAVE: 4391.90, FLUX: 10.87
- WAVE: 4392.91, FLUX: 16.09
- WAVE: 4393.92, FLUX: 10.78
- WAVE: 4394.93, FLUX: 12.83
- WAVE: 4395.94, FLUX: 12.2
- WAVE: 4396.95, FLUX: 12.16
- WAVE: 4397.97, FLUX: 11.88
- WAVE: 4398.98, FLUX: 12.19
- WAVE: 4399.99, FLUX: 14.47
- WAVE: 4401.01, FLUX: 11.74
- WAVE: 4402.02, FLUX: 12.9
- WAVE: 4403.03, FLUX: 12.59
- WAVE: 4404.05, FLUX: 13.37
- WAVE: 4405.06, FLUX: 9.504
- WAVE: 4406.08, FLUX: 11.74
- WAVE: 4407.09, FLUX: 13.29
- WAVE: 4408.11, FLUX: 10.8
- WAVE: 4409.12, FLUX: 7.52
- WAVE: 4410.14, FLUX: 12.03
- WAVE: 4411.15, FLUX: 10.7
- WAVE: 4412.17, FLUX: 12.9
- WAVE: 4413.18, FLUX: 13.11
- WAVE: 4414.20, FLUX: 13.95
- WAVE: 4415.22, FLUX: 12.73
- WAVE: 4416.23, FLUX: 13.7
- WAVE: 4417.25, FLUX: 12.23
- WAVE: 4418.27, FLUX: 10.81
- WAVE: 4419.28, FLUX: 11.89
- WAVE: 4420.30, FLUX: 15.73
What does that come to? 0.10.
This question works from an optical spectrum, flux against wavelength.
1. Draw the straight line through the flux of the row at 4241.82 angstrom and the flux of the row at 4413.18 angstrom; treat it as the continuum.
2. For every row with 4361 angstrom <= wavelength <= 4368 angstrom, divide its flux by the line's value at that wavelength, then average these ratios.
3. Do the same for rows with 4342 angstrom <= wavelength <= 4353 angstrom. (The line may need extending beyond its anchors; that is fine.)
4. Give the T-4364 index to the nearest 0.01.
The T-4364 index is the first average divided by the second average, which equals 1.00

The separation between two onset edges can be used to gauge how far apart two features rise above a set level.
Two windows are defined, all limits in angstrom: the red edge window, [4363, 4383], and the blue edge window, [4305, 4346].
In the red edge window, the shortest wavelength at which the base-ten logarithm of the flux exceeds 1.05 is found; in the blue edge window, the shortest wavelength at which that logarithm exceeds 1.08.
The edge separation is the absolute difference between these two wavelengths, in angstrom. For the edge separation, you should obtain 45.0 angstrom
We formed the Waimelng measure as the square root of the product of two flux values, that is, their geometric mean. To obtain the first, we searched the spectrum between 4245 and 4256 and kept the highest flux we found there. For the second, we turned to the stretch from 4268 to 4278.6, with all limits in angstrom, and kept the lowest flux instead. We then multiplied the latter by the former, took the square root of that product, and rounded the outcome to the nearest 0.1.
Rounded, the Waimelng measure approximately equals 7.9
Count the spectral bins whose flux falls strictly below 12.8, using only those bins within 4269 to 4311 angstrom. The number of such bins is 40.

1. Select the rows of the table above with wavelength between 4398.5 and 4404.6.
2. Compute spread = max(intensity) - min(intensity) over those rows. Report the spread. 2.7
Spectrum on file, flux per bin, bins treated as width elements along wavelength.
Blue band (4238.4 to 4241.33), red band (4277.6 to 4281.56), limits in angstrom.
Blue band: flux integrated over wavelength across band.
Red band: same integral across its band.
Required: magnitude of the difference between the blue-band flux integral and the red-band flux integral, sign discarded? 23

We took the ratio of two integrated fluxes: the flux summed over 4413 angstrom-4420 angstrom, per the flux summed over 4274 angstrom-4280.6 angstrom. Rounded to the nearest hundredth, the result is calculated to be 1.29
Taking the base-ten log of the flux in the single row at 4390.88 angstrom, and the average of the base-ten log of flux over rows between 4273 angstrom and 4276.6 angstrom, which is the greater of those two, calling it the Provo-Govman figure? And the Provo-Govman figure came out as 1.08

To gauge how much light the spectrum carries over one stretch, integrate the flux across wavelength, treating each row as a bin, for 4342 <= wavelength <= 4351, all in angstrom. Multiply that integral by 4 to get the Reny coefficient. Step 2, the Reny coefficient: 437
